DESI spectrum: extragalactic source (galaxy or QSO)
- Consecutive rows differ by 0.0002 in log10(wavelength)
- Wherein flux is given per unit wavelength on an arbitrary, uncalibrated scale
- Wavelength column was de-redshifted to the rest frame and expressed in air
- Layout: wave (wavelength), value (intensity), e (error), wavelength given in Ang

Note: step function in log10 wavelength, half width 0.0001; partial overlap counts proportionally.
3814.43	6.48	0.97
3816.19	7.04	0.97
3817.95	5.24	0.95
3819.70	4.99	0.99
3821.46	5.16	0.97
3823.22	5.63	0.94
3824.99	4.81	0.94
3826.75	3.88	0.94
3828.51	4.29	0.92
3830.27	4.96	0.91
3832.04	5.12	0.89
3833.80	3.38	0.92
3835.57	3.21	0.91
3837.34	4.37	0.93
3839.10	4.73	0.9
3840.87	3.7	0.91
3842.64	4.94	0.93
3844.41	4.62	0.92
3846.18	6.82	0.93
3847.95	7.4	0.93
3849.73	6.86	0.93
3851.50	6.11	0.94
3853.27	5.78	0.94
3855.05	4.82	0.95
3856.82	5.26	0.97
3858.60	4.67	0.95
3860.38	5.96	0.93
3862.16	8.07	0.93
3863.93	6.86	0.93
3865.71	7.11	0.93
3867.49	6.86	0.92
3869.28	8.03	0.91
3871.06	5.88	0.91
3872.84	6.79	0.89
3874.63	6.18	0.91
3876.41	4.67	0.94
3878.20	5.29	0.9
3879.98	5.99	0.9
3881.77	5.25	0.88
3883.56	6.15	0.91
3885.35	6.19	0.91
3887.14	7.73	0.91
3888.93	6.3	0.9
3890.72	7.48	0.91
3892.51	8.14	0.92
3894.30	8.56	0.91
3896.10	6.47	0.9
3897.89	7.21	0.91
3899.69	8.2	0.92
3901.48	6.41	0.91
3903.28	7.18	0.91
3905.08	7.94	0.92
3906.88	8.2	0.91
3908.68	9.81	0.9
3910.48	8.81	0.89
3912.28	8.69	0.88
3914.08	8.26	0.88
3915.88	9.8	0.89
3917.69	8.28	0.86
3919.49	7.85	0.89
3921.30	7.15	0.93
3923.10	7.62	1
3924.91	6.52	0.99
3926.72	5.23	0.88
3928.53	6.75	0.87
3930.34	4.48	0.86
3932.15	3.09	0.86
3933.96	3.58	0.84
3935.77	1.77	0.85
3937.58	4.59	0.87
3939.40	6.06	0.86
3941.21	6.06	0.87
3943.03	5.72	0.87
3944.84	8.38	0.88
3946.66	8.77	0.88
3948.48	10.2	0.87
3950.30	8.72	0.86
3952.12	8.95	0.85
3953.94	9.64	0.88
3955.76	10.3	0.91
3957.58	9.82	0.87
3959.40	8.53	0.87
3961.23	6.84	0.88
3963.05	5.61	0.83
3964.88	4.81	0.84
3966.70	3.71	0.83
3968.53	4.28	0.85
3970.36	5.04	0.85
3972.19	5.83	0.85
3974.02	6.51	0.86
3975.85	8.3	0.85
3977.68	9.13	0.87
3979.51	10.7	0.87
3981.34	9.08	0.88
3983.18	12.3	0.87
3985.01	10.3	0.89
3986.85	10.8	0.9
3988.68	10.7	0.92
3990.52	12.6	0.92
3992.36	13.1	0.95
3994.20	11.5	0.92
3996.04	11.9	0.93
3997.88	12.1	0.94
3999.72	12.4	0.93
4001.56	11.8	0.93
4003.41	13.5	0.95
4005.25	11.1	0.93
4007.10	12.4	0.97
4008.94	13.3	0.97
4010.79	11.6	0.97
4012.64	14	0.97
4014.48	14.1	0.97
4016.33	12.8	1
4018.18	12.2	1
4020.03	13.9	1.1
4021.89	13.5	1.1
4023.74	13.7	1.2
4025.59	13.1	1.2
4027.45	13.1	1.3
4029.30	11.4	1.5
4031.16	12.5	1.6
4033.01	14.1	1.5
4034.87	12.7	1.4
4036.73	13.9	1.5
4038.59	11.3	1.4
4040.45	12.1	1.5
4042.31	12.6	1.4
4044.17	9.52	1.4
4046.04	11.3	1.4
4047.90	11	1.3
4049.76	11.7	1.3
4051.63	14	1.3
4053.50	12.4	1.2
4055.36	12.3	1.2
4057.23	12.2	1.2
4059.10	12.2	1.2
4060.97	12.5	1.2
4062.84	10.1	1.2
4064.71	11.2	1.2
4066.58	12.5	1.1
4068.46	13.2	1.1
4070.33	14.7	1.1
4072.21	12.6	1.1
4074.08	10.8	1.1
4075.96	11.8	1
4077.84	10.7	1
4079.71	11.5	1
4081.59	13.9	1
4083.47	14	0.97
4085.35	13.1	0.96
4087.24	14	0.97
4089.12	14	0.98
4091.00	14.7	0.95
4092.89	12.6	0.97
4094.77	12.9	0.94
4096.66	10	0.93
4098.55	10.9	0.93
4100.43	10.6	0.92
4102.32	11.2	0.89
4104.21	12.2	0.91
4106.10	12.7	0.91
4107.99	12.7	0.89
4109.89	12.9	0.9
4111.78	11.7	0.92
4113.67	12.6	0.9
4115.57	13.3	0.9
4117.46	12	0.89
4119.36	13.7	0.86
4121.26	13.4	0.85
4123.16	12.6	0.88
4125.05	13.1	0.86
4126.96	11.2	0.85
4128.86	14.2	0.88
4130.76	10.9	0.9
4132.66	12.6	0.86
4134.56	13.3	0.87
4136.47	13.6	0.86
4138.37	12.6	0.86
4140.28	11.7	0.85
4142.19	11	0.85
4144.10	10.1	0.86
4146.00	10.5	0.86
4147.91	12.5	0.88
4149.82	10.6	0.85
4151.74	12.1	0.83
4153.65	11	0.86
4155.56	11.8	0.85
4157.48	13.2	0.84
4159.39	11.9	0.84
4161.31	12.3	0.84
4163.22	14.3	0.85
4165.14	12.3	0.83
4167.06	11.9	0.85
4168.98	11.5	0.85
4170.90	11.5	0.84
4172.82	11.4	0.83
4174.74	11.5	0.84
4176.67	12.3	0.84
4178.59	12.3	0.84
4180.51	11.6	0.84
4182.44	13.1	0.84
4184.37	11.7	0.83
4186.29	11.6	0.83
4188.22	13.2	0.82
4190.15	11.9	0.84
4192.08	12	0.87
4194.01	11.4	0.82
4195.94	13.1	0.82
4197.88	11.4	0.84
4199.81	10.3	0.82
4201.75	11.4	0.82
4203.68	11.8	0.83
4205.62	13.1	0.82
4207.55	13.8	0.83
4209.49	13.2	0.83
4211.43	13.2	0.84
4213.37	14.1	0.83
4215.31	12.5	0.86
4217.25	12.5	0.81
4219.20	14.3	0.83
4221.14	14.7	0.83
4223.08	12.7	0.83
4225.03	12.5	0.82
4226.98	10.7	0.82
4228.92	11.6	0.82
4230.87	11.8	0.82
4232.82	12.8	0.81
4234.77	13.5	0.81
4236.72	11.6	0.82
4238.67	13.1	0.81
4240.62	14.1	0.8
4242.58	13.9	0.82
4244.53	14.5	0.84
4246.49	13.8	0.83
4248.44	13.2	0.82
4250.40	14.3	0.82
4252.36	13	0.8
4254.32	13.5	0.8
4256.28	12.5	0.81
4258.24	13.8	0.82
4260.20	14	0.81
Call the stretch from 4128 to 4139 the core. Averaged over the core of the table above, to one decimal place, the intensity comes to 12.9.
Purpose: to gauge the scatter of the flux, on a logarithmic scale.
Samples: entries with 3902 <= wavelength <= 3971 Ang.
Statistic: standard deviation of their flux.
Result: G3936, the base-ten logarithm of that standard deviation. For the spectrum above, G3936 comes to 0.3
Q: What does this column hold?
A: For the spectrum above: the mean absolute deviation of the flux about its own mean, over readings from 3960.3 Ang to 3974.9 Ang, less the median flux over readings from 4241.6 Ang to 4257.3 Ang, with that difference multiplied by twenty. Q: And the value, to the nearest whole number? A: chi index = -256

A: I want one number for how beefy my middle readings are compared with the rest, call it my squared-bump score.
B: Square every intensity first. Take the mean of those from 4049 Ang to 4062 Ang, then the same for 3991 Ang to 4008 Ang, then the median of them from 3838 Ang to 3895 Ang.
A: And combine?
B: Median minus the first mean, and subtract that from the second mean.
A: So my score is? 267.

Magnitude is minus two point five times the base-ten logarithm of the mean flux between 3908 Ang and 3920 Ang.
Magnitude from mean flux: -2.36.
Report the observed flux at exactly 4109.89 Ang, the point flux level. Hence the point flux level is 12.9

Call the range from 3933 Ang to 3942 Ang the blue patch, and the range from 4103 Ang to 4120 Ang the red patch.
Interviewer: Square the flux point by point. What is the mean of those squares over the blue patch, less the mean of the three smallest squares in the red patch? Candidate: -121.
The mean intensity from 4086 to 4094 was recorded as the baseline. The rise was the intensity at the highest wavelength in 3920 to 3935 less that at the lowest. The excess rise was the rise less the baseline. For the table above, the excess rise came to -17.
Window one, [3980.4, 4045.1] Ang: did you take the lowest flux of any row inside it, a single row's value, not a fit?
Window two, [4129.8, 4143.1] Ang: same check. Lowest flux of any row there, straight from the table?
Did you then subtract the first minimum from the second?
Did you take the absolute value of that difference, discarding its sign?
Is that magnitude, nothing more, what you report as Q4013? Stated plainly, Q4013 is 1.8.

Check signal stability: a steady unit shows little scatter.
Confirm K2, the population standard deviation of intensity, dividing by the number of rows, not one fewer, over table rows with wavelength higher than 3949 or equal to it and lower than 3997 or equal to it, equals 2.66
